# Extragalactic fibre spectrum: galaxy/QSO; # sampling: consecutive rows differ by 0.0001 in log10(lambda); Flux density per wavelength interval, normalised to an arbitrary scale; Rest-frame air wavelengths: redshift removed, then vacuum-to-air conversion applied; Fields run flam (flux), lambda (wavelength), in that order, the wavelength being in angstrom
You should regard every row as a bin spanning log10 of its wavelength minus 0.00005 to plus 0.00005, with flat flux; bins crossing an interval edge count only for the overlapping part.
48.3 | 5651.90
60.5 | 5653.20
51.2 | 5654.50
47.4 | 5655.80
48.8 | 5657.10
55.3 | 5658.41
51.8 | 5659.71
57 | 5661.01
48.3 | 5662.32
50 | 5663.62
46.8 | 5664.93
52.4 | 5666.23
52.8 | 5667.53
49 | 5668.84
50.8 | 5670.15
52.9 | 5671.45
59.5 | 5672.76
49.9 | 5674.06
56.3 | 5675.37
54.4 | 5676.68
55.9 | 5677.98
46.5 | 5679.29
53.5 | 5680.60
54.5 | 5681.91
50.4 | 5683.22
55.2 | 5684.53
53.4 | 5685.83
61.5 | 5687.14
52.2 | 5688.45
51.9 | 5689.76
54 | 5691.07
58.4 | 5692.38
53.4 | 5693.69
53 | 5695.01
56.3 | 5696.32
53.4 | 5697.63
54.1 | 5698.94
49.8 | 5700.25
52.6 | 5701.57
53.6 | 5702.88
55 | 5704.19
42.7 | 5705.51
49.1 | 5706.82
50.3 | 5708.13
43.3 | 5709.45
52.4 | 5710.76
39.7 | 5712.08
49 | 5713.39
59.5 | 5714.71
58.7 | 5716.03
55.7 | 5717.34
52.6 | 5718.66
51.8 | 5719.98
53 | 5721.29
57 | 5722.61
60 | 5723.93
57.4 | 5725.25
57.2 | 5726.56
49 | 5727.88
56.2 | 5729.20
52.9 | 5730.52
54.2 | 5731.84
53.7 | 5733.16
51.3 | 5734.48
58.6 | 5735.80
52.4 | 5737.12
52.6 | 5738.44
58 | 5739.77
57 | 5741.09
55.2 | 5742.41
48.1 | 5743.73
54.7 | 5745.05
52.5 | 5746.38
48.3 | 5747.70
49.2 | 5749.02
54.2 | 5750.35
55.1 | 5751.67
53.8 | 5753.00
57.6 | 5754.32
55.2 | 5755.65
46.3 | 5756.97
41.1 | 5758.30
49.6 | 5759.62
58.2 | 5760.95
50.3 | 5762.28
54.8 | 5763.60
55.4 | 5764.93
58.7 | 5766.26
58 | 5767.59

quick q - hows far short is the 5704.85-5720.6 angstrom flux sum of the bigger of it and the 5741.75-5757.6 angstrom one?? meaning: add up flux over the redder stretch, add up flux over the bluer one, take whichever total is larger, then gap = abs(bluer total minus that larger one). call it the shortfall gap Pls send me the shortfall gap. 25.4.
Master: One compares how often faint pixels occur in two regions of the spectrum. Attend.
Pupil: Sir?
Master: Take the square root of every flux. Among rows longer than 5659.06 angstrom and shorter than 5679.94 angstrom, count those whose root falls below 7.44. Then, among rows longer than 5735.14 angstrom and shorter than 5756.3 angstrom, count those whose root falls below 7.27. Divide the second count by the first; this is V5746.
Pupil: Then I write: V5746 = 0.50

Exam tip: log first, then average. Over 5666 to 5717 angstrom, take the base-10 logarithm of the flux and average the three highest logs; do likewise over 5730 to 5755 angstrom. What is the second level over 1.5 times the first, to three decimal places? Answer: 0.661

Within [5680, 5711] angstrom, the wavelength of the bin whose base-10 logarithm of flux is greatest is 5687.14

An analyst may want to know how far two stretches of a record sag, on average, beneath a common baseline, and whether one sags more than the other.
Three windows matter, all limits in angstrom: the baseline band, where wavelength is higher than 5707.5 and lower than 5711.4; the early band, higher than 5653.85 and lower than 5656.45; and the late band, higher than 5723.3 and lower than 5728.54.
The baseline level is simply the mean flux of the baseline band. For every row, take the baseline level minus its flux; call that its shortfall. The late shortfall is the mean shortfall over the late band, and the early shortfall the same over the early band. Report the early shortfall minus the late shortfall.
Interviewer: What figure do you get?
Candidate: 6.6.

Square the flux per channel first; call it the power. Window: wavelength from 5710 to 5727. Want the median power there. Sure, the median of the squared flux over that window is 3102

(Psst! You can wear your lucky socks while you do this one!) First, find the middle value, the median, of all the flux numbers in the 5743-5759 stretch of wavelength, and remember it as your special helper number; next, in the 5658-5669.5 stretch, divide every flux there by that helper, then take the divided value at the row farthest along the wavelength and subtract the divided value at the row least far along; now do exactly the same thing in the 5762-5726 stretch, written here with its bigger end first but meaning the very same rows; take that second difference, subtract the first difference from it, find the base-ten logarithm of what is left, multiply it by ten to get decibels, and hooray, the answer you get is -9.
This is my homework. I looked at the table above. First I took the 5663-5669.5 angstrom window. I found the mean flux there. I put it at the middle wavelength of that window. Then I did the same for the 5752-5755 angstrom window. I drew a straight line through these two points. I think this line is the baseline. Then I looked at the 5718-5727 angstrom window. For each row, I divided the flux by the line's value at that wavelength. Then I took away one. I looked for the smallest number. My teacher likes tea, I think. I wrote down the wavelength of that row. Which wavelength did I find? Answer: 5719.98 angstrom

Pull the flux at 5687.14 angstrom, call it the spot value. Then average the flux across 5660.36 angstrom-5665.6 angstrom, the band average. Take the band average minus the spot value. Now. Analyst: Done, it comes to -11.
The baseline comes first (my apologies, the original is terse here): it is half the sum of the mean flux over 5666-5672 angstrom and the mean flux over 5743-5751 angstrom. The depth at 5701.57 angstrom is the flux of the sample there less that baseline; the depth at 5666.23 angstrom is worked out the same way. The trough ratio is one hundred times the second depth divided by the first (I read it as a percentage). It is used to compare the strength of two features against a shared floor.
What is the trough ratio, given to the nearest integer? 84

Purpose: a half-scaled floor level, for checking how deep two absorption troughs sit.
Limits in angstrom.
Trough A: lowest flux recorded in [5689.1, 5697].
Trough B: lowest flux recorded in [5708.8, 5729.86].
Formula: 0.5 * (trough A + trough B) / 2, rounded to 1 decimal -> 22.9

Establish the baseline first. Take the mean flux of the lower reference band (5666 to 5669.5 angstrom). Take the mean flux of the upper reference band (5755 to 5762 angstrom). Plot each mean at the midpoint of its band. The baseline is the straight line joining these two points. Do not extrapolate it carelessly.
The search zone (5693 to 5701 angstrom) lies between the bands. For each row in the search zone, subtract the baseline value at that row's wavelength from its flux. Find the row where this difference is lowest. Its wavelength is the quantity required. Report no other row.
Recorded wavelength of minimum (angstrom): 5700.25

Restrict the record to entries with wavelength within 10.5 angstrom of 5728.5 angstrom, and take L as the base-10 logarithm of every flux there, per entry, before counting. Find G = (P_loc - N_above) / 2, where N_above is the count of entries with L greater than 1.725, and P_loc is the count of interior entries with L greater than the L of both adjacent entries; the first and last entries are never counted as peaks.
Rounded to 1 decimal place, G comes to -2.0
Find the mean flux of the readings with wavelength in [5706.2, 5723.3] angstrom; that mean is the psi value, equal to 51.7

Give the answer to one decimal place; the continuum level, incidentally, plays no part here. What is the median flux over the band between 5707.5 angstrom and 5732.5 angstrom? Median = 53.0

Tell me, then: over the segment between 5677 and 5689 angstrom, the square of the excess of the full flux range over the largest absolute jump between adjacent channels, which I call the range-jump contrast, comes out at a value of 31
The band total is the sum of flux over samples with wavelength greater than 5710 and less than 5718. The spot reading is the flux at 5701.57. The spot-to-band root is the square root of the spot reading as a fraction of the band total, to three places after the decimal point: 0.409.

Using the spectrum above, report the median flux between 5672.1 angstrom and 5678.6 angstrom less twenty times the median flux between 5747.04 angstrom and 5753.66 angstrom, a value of -1020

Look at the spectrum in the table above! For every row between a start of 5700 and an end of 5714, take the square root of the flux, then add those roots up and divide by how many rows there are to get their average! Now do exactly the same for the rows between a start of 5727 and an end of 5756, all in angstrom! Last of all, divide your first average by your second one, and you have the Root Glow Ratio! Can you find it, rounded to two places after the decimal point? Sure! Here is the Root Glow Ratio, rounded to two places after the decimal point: 0.95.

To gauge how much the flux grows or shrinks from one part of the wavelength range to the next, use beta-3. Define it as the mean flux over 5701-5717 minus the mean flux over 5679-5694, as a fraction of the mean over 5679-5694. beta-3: -0.06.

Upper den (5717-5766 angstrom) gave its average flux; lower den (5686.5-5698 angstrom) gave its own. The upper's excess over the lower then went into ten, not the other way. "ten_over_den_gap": -7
